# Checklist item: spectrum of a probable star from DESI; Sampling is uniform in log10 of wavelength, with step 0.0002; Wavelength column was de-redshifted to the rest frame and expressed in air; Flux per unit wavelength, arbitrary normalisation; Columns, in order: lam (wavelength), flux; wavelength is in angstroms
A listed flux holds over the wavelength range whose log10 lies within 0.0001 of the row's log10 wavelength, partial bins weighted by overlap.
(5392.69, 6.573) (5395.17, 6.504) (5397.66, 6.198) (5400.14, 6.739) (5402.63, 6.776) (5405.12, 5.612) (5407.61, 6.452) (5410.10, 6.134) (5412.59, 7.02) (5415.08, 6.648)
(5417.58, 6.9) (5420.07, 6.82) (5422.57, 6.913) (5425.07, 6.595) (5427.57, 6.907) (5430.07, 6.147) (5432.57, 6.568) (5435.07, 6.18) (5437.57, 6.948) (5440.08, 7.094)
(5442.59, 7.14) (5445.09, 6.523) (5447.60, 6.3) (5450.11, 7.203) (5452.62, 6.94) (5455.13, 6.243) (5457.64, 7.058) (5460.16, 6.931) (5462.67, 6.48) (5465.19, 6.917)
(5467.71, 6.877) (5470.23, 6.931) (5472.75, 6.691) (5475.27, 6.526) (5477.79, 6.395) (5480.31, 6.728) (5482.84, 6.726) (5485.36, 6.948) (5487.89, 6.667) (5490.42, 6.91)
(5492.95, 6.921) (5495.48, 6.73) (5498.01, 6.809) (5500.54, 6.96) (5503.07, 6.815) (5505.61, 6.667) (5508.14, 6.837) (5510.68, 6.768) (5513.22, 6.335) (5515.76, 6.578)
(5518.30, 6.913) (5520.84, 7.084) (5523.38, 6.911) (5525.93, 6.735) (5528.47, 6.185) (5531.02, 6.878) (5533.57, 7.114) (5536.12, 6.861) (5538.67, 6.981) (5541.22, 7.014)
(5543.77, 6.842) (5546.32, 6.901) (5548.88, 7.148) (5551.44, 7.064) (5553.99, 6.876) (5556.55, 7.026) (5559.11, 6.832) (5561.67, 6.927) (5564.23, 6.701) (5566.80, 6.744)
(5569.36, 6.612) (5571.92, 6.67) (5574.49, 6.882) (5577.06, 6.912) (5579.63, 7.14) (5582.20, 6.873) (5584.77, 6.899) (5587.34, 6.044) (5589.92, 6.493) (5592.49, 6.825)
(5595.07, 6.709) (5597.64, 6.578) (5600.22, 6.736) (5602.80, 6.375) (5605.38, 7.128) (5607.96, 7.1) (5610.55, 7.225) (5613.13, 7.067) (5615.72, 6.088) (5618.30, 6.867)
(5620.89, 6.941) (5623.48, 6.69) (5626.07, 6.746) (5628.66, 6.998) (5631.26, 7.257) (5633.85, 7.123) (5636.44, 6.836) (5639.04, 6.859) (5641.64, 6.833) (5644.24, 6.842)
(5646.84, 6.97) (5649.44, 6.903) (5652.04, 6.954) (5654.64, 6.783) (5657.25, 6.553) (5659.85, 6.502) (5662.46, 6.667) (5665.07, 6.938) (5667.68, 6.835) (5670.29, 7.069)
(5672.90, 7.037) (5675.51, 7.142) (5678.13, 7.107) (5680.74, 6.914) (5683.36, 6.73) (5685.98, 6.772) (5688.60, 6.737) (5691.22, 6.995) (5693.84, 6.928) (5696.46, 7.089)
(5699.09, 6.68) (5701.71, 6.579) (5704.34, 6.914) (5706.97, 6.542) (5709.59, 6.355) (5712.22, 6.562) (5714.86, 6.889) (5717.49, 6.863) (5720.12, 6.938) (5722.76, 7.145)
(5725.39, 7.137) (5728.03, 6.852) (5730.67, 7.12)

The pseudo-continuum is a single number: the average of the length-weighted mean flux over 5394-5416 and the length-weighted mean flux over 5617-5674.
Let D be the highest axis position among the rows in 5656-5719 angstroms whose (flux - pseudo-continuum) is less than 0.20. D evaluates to 5712.22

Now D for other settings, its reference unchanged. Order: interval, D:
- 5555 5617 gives 5615.72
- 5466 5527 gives 5525.93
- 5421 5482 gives 5480.31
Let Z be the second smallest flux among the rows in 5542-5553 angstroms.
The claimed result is 6.901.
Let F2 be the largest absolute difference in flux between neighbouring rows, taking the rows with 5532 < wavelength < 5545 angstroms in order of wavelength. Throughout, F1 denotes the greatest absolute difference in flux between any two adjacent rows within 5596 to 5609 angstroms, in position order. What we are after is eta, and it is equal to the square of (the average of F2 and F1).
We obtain 0.25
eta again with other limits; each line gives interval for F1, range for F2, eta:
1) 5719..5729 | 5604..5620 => 0.40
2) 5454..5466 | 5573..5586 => 0.29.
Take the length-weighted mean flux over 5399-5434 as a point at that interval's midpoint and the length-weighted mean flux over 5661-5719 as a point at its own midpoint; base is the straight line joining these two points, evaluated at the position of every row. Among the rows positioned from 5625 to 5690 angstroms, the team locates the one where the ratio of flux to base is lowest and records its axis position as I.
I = 5659.85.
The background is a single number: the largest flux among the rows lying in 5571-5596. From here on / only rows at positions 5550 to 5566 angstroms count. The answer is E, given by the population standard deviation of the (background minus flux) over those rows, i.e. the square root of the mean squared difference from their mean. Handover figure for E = 0.12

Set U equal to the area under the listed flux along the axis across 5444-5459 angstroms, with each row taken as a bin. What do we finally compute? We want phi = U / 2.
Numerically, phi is 50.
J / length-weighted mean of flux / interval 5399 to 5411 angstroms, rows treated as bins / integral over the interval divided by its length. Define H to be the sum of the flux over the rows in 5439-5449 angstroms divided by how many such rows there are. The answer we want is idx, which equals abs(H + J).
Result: 13.1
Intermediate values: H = 6.76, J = 6.34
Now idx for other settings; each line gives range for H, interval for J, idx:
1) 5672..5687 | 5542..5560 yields 13.9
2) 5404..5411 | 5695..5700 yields 13.0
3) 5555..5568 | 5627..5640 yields 13.9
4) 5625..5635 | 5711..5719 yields 13.8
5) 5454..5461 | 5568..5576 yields 13.5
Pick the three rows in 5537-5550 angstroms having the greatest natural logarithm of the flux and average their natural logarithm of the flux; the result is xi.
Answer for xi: 1.95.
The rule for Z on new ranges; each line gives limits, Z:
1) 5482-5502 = 6.726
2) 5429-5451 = 6.18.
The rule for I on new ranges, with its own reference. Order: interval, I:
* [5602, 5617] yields 5615.72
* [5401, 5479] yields 5405.12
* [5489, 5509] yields 5505.61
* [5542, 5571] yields 5569.36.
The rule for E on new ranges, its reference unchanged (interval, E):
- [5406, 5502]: 0.28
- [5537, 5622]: 0.27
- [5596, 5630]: 0.31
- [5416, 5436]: 0.30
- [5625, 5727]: 0.20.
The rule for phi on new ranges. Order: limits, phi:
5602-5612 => 35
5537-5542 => 17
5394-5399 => 16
